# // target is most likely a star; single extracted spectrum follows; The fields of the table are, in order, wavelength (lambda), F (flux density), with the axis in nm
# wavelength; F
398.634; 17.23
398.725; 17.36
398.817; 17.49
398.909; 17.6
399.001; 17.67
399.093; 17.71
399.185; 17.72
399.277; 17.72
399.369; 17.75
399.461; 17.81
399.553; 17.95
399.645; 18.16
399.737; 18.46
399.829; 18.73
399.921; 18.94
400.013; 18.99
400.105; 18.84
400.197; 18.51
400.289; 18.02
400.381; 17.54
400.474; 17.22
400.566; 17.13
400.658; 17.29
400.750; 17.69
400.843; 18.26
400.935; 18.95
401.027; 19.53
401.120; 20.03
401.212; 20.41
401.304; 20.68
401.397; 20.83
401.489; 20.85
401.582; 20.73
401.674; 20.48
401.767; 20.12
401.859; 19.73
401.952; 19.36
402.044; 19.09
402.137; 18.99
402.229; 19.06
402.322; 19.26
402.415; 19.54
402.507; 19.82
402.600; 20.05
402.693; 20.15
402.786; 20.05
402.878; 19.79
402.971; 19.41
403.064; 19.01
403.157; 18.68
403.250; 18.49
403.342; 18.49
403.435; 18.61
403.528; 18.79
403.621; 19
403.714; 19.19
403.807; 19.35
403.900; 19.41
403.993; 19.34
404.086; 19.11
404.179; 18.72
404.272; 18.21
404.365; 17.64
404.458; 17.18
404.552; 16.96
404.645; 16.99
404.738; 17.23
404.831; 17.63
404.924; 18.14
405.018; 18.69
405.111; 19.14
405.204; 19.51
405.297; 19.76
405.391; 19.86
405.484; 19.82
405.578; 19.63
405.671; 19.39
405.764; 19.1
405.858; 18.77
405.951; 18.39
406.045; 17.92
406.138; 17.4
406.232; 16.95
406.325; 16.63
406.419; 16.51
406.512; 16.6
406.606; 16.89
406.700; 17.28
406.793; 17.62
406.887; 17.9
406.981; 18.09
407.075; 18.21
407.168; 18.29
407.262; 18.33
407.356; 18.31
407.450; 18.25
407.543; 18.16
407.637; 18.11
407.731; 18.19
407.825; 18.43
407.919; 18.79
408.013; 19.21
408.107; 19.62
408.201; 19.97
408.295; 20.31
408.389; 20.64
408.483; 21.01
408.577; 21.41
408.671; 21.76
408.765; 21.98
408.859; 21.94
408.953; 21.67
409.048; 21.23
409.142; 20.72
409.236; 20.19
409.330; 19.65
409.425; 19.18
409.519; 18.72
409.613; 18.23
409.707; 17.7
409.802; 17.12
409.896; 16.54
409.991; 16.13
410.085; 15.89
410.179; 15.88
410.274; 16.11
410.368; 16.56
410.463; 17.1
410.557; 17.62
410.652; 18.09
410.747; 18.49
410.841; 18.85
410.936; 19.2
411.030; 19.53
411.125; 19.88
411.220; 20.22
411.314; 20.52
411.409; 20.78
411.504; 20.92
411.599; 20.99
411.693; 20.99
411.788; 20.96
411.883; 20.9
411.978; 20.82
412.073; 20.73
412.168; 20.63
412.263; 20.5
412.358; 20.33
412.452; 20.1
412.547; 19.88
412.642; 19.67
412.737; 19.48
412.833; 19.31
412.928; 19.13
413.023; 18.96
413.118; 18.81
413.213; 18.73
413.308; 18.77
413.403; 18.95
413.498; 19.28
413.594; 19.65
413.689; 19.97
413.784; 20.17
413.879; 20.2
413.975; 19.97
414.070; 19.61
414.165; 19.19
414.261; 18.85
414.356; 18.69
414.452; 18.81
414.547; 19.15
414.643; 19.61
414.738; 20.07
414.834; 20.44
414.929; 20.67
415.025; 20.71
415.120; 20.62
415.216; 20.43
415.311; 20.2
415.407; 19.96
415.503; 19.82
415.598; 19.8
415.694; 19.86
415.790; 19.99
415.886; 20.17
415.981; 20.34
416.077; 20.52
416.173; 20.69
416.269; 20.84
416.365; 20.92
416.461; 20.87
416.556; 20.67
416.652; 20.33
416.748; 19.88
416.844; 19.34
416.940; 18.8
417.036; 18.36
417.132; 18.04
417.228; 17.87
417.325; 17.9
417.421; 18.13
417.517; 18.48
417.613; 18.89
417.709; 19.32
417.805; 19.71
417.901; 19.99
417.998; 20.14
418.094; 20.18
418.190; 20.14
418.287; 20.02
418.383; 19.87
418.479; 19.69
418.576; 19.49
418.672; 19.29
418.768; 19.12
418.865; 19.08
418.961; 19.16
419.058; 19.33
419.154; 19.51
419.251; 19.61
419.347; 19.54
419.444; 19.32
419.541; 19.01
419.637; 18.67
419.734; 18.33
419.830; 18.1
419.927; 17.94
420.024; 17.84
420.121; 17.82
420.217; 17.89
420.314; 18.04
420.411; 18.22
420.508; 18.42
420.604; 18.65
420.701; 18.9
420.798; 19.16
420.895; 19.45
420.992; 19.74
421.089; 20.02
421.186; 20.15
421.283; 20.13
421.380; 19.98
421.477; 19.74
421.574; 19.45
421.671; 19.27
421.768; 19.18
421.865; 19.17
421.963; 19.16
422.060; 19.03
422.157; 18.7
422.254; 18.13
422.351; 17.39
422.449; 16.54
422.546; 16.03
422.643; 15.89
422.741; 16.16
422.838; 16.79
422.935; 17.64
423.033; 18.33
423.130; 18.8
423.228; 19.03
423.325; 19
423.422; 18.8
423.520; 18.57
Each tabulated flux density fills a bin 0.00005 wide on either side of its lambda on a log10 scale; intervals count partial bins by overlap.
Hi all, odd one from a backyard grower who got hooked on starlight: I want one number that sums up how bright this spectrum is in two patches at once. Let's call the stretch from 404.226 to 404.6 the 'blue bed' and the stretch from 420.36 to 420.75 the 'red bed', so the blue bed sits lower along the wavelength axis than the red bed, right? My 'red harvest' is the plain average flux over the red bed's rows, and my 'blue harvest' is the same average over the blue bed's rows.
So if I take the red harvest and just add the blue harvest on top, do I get 36.0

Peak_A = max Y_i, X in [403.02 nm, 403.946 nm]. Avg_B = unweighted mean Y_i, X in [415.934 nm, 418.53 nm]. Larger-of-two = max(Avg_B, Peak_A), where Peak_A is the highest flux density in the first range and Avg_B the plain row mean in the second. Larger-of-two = 19.6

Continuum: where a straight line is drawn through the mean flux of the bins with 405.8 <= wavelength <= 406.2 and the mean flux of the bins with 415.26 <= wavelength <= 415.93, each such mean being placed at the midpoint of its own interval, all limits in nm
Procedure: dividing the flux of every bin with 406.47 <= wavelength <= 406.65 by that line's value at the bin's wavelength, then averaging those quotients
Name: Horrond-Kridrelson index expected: 0.919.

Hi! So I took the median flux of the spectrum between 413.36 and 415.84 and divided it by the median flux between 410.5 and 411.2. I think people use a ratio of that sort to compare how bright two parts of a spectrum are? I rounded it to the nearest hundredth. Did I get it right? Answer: 1.06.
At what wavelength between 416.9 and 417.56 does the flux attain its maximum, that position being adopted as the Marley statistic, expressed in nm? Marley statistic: 416.940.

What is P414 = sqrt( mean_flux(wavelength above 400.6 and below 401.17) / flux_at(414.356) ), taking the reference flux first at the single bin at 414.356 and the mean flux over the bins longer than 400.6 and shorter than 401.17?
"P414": 1.00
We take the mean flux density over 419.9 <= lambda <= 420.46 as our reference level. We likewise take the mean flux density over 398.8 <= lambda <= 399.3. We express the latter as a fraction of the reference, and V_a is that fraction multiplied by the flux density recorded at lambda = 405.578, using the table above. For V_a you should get 19.3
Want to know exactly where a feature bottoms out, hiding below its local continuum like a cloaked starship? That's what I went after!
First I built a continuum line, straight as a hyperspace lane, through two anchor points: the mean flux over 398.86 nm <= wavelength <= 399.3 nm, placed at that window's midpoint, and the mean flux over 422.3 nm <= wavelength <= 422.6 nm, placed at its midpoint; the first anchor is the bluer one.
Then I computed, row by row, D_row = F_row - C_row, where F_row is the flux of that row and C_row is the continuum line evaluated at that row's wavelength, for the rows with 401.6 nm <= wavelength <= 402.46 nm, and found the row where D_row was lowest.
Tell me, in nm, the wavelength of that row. 402.137 nm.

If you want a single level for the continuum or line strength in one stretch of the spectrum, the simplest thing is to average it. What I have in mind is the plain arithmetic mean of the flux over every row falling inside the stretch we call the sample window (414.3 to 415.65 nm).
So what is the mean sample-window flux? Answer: 19.9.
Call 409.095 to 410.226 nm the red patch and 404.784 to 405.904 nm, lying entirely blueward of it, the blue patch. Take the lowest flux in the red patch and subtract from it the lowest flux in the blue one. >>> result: -1.75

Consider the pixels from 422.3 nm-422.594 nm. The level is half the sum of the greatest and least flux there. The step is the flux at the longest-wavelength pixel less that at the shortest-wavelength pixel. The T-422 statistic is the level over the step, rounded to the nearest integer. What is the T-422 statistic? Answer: -12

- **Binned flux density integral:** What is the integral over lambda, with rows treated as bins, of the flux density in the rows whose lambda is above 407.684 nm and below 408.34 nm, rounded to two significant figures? 13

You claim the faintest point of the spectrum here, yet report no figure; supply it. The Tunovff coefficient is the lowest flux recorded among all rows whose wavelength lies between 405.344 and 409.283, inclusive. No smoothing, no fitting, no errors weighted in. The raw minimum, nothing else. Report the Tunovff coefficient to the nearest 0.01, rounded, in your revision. 16.51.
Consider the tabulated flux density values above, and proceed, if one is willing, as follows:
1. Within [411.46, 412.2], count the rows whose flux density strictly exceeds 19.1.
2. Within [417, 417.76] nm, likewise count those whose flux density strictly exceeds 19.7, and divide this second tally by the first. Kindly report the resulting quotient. 0.0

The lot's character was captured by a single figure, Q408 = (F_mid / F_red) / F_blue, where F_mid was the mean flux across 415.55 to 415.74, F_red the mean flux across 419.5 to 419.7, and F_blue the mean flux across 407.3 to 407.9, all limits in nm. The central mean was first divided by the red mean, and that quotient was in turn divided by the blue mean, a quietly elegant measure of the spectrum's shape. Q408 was 0.058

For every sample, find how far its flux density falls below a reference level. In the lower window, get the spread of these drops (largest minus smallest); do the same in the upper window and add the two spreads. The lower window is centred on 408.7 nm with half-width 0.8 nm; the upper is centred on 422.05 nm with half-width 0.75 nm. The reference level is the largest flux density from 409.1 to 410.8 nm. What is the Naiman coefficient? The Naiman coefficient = 7.3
